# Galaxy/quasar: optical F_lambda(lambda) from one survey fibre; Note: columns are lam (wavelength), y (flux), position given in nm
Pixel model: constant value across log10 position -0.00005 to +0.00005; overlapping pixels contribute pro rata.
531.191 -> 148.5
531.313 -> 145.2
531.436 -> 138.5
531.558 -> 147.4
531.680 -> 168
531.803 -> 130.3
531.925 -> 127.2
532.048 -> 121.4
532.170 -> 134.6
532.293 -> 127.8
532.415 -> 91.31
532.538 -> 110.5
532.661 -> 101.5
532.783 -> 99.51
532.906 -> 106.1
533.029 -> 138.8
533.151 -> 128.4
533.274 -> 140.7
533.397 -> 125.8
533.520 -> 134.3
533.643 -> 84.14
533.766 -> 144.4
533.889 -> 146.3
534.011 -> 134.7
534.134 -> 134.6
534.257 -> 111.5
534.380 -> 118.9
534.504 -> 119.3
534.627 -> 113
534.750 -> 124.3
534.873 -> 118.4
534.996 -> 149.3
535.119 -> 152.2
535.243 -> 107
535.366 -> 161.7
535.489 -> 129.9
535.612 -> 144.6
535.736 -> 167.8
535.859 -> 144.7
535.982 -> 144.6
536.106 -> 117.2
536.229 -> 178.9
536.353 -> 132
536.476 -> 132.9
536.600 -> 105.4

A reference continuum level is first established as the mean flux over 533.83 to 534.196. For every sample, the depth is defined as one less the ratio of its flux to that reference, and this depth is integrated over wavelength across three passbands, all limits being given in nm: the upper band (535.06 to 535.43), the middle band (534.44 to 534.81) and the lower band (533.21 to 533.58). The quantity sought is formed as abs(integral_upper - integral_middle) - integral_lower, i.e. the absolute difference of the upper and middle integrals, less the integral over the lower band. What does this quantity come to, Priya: 0.04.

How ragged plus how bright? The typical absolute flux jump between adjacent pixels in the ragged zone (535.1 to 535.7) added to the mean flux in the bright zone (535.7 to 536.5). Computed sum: 182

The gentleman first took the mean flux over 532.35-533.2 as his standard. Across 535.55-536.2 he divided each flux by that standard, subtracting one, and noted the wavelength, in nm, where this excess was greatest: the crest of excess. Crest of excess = 535.736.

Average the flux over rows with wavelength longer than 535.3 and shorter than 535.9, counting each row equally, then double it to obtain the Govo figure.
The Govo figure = 299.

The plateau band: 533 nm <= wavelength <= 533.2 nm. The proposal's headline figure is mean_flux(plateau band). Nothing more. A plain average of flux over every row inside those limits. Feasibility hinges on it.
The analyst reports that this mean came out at 134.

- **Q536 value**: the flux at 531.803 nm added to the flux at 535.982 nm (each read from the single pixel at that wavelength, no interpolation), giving 275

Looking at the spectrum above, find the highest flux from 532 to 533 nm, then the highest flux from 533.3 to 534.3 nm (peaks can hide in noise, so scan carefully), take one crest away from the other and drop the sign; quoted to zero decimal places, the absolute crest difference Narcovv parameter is 12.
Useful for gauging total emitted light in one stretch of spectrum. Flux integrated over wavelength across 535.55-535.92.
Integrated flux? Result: 56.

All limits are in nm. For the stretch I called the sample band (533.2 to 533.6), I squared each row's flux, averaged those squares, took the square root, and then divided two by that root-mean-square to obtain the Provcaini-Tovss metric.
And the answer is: 0.0150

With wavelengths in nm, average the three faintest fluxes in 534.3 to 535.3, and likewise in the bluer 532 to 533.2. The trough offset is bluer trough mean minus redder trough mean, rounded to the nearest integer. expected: -15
